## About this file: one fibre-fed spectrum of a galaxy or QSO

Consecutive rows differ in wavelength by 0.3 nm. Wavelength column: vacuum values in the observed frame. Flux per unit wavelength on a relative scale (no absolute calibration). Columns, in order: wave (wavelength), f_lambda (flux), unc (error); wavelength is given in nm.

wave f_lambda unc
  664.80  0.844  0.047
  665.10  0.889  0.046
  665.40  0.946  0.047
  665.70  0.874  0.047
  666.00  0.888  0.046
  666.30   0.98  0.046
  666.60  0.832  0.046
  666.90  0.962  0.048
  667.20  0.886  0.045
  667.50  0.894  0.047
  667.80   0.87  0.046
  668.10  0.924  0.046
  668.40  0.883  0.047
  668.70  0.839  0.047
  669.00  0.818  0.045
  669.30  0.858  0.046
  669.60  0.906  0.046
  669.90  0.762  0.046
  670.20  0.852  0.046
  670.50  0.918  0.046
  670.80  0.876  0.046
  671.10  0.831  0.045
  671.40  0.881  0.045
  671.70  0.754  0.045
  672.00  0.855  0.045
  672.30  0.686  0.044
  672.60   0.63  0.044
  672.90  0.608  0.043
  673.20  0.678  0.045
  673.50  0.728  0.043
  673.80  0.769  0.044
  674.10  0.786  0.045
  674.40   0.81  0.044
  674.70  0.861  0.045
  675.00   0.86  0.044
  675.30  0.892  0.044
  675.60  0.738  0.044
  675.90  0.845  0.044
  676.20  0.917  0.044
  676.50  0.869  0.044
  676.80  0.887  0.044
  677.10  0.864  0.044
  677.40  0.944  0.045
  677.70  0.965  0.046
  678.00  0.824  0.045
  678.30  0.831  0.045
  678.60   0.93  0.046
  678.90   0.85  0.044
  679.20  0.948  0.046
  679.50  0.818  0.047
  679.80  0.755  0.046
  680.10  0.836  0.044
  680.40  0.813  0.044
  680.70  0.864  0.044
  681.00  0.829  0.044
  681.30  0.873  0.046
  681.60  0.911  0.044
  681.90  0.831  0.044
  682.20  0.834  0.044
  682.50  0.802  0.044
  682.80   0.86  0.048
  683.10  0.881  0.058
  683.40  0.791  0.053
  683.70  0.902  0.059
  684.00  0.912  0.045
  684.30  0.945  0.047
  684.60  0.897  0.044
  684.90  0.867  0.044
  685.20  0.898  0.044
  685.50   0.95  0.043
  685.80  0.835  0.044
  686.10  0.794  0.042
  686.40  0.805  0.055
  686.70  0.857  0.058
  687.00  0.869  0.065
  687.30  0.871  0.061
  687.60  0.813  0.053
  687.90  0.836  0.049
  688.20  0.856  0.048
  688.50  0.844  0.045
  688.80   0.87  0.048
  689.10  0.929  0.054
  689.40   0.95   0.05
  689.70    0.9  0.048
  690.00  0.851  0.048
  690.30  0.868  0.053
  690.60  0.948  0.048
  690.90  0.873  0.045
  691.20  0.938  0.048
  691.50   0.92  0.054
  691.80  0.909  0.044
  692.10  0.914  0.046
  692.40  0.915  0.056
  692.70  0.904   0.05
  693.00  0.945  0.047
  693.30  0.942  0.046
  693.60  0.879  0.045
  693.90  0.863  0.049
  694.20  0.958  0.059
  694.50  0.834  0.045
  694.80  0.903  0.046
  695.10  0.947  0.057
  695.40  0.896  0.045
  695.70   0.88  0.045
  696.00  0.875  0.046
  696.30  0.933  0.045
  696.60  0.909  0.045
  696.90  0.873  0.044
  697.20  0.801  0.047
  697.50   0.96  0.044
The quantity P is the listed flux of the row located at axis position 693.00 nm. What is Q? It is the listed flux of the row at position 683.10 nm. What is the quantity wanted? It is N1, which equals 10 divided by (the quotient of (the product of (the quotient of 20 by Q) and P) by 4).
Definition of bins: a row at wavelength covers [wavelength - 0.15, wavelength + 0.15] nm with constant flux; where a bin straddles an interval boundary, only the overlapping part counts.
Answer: 1.86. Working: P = 0.945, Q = 0.881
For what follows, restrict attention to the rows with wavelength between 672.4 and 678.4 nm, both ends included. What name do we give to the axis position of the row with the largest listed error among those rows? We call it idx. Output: 677.70 nm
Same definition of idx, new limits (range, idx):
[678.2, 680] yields 679.50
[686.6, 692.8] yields 687.00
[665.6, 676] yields 666.90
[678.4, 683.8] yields 683.70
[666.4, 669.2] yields 666.90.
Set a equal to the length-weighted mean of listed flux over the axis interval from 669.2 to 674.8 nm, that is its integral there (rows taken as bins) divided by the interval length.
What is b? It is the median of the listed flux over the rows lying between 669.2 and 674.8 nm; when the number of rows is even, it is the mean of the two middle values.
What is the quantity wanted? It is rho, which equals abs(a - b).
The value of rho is 0.019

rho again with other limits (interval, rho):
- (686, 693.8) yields 0.009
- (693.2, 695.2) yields 0.001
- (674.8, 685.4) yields 0.002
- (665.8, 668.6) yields 0.012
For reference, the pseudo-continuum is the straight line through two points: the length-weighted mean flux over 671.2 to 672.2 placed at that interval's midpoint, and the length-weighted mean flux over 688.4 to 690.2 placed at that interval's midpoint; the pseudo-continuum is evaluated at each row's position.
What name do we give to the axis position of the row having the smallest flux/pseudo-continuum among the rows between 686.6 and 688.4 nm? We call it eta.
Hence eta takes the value 687.60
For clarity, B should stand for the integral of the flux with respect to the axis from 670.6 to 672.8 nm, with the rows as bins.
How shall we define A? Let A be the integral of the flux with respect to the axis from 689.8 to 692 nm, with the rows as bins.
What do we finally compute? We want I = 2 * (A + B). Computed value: 7.4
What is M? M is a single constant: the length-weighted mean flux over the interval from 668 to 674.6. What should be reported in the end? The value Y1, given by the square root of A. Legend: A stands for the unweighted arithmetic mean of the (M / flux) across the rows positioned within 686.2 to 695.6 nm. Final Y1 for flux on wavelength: 0.950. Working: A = 0.90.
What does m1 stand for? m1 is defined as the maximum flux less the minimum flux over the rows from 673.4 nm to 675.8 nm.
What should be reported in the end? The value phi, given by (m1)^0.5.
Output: 0.40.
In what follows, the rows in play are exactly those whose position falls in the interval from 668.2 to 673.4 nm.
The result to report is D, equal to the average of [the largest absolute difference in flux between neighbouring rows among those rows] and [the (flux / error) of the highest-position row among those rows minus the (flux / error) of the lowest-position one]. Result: -1.8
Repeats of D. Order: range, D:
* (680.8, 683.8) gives -1.7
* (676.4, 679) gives -0.1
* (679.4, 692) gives 1.7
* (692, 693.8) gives -0.1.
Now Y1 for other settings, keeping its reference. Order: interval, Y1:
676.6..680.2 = 0.962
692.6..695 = 0.943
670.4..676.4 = 1.011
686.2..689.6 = 0.965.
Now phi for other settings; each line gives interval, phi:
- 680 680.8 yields 0.23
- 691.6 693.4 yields 0.20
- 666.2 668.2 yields 0.38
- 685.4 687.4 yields 0.39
